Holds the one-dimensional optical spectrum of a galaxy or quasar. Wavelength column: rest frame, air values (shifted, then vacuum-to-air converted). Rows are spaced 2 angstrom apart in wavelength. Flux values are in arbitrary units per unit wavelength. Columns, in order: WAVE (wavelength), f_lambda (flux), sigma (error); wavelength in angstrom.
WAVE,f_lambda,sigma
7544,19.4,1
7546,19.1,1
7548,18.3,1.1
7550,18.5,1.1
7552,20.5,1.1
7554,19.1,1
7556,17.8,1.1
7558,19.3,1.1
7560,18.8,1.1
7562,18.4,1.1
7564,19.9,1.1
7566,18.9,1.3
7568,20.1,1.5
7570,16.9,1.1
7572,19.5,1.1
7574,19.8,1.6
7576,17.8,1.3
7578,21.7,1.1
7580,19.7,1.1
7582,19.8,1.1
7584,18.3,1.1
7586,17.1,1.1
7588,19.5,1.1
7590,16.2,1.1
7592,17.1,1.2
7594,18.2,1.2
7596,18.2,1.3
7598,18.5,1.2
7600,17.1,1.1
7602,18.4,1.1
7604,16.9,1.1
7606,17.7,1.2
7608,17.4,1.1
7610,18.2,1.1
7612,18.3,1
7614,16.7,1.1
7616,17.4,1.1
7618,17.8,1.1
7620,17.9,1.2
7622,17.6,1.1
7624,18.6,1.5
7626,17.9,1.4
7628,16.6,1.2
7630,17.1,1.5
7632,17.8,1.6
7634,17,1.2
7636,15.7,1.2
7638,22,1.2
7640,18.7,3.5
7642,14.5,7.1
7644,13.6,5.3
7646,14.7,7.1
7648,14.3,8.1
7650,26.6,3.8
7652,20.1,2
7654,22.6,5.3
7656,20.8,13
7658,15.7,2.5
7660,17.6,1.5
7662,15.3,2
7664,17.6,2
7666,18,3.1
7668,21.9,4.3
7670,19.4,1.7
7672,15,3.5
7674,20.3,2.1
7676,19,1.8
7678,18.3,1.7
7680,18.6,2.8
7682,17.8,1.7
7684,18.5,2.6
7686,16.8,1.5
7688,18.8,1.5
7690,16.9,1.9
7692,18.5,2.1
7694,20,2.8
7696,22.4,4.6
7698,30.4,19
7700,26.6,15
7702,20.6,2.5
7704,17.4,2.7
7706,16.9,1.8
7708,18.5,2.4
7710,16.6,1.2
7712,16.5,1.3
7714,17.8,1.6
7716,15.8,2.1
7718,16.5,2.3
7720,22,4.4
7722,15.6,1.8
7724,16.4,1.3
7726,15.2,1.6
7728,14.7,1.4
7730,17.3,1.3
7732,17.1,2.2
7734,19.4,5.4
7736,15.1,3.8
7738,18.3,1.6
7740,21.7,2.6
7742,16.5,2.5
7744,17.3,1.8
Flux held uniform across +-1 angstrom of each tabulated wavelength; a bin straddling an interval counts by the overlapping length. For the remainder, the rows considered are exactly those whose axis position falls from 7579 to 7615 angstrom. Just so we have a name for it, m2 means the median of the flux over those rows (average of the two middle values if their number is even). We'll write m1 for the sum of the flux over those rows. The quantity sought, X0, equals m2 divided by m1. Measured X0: 0.0563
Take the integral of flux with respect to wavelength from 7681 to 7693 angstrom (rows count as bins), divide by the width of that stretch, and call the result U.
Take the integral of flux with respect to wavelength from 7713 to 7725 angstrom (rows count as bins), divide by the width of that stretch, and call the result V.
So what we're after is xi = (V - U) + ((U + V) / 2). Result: 17.1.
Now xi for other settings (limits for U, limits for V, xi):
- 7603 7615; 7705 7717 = 16.8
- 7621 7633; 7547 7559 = 19.6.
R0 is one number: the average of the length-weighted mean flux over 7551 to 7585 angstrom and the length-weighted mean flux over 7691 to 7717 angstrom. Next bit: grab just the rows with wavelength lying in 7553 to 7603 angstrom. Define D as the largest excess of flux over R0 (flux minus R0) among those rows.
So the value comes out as 2.2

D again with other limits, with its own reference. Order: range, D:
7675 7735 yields 10.9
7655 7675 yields 2.4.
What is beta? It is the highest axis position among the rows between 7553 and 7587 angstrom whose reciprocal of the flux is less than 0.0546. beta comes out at 7582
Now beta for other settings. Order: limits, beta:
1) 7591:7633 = 7624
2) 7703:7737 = 7734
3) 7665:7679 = 7676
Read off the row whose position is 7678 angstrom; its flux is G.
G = 18.3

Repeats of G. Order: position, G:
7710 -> 16.6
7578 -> 21.7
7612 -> 18.3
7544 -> 19.4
